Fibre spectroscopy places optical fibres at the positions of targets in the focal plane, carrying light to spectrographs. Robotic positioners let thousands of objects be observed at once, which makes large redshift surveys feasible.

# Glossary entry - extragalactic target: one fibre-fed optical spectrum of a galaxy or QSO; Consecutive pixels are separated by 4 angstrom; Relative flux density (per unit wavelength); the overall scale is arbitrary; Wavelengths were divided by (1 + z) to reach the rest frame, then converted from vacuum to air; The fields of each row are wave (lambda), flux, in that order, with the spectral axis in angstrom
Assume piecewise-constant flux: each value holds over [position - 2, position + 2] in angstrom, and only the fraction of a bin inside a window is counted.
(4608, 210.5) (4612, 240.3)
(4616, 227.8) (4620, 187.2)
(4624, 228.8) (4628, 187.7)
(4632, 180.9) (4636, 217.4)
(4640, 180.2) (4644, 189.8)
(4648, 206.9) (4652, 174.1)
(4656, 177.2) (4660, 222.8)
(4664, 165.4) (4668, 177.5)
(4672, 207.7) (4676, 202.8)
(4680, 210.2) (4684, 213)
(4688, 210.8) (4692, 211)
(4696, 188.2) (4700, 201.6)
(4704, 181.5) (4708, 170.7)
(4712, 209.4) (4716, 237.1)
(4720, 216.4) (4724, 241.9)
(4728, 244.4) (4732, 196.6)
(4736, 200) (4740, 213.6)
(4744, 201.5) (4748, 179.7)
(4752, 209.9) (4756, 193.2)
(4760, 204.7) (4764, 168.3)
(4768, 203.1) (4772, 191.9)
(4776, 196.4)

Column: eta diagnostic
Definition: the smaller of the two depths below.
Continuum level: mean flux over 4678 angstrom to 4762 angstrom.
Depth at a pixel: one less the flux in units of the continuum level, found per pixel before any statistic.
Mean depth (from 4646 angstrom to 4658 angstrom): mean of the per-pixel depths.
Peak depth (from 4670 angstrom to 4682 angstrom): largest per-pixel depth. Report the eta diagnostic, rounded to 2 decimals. 0.02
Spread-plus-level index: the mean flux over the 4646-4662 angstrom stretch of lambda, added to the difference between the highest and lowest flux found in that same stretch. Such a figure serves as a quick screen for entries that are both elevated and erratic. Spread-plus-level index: 244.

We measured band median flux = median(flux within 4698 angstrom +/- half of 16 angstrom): 194.9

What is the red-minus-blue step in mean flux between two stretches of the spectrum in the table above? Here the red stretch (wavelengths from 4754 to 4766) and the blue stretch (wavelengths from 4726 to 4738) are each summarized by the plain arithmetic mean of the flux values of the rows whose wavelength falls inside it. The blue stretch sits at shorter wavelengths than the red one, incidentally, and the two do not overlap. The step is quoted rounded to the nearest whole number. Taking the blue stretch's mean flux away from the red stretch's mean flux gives -25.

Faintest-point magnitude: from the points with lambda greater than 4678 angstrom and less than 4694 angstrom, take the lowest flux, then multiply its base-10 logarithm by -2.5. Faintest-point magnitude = -5.81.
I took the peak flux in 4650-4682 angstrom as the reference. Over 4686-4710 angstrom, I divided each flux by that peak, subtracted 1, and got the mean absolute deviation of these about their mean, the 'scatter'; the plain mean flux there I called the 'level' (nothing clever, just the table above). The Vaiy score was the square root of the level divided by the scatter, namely 56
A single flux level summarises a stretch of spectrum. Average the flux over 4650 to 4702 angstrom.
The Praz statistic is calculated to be 197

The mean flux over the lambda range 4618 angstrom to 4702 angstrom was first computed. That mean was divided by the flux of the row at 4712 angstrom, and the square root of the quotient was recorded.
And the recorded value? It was 0.97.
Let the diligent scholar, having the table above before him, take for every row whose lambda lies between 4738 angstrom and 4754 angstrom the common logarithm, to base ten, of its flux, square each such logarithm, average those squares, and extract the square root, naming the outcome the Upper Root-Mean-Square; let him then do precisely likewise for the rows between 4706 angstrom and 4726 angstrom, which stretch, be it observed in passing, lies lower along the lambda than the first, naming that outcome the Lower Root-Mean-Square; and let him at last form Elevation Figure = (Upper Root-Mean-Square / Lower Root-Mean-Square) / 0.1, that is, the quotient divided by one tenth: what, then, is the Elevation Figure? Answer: 9.9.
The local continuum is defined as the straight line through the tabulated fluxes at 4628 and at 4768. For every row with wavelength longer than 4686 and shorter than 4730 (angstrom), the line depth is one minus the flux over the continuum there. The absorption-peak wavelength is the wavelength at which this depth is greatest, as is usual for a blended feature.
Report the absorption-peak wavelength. 4708 angstrom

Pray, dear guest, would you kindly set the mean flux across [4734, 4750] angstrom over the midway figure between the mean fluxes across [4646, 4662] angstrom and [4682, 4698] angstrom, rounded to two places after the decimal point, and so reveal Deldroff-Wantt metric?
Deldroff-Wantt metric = 0.99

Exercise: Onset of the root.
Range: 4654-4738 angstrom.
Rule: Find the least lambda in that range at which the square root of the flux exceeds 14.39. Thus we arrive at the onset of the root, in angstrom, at 4660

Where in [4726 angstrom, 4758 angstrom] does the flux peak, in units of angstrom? 4728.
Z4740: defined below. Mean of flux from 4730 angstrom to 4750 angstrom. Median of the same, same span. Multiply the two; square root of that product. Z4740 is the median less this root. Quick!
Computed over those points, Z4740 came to 1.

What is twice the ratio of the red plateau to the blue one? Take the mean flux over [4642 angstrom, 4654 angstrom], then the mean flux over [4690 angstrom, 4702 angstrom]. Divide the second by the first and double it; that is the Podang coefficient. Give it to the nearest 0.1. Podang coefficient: 2.1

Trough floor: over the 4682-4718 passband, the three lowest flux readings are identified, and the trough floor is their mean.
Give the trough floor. 180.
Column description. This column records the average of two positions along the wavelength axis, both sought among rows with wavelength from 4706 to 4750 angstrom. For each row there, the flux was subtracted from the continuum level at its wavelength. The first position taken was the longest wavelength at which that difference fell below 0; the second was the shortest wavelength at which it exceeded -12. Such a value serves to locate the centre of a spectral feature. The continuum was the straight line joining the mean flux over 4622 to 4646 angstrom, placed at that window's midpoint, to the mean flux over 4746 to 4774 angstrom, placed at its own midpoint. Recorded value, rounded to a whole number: 4726 angstrom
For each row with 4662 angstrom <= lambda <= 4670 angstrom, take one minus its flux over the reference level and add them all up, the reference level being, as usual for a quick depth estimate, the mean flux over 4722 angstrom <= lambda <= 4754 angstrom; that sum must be 0.374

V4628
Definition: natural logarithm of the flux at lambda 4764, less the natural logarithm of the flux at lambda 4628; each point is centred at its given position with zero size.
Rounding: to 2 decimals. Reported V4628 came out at -0.11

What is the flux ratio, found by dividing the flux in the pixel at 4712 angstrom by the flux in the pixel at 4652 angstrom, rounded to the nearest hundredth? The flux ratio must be 1.20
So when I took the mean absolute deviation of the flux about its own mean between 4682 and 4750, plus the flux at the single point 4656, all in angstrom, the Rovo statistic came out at 193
